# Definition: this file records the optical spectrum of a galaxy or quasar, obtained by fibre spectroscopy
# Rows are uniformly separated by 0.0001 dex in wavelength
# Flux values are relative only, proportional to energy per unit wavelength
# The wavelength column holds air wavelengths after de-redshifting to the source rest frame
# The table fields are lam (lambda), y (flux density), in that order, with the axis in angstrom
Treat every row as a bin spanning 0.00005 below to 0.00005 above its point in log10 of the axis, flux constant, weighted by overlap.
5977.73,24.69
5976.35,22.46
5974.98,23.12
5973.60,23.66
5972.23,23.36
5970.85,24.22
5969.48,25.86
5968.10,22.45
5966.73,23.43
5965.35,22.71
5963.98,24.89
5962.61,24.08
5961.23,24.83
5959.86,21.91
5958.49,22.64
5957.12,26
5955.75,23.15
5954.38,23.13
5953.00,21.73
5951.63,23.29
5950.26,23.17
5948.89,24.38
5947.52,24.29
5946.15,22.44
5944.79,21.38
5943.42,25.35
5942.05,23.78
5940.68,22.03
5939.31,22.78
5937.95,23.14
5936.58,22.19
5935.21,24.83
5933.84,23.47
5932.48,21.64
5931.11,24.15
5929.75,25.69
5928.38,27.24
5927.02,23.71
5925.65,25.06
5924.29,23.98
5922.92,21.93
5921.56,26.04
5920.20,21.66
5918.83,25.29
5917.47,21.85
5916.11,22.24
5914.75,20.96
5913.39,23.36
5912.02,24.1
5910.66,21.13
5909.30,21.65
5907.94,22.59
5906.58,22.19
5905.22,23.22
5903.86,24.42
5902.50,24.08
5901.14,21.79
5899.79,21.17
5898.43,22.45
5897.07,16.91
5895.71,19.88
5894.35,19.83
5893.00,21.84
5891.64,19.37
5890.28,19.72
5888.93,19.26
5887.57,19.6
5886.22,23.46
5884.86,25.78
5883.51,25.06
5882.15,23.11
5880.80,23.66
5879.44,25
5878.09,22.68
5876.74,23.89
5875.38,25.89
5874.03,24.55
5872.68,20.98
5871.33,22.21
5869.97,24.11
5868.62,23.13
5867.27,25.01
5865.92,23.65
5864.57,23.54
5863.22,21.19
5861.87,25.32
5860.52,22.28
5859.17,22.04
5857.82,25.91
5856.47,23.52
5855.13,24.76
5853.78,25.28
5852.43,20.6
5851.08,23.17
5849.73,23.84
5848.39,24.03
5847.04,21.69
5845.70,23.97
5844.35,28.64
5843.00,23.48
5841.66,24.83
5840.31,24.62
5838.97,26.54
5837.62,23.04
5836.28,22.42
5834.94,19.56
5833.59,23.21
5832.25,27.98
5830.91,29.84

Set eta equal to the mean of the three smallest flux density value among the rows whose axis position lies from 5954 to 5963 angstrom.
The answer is 22.6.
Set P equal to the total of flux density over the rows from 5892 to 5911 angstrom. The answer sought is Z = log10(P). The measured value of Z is 2.48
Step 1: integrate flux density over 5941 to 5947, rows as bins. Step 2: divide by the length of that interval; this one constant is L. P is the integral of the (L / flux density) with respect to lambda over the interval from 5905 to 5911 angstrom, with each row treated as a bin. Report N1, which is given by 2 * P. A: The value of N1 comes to 13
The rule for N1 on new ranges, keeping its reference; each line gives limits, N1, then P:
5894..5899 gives 12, 6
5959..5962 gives 6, 3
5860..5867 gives 14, 7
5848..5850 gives 4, 2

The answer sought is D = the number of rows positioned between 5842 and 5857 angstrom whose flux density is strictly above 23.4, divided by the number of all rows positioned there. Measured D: 0.73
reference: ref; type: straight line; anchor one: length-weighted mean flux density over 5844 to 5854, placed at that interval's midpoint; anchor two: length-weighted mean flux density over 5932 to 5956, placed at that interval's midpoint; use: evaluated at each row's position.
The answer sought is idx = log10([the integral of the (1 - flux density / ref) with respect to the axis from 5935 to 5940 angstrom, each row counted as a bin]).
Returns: -1.73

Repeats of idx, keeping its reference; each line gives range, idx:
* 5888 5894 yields -0.06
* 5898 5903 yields -0.64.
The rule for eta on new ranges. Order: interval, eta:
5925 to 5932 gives 24.3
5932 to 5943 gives 22.0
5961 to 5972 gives 22.9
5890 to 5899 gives 18.7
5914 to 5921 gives 21.5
